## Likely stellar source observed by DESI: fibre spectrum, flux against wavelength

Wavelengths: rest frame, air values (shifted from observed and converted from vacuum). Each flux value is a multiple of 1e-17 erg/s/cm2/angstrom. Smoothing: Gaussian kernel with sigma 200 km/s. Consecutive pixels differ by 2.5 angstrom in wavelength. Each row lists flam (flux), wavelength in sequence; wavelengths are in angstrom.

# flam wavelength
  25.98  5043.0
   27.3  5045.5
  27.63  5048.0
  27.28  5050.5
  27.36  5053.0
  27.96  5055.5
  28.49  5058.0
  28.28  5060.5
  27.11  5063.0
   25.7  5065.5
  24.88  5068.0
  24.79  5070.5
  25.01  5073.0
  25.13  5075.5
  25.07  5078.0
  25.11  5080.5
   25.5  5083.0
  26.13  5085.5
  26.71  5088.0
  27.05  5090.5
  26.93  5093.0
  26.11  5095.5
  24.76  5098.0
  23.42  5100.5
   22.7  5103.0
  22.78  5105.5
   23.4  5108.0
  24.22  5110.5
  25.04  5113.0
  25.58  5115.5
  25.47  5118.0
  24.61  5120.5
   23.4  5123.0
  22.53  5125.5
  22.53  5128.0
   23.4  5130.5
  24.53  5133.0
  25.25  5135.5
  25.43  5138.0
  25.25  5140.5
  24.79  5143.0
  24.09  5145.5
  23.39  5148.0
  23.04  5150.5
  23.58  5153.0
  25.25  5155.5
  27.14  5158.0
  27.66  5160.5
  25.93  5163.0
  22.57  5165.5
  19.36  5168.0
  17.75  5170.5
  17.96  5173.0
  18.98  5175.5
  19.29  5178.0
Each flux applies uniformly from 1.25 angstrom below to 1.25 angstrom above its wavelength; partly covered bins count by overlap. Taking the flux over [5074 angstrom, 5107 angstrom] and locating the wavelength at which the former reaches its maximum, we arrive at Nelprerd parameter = 5090.5 angstrom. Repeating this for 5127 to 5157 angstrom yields 5138.0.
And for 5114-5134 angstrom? 5115.5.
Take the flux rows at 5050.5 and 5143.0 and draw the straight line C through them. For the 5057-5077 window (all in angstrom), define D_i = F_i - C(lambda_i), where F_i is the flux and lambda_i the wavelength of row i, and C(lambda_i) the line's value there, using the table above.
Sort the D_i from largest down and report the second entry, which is 1.3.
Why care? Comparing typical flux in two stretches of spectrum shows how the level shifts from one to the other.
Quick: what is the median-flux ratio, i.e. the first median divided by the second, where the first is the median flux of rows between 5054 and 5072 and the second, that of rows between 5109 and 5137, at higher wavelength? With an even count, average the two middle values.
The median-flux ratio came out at 1.11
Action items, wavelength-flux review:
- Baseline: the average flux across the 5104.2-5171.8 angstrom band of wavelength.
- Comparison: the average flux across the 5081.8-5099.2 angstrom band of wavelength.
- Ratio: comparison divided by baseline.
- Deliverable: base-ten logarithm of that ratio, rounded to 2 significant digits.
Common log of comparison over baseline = 0.038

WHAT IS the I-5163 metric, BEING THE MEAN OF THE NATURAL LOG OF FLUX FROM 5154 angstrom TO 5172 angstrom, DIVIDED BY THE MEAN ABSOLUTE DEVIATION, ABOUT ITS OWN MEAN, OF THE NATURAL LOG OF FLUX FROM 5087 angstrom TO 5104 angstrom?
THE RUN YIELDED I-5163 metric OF 52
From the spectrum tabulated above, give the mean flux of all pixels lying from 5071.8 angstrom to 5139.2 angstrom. 24.7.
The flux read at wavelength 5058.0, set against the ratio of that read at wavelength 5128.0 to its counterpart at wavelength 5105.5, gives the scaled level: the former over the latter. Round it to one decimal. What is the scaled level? 28.8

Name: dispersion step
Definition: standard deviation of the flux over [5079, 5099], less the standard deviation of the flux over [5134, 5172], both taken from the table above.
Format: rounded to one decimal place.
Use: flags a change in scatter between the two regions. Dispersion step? -1.8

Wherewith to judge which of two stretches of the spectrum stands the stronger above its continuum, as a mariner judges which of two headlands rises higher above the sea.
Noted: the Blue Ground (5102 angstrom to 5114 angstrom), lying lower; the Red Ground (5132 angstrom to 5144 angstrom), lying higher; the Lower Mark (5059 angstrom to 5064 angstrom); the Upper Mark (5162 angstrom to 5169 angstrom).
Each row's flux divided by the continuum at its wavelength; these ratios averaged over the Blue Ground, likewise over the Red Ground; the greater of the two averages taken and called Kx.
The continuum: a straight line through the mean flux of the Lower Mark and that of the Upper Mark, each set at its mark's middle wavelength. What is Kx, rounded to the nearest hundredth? 1.05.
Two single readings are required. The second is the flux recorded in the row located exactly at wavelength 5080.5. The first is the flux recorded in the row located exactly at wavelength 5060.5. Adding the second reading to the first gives 53.4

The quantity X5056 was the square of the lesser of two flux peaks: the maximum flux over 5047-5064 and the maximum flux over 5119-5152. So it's 647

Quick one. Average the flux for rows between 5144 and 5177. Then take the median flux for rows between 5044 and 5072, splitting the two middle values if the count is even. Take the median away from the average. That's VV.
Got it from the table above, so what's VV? -4.5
